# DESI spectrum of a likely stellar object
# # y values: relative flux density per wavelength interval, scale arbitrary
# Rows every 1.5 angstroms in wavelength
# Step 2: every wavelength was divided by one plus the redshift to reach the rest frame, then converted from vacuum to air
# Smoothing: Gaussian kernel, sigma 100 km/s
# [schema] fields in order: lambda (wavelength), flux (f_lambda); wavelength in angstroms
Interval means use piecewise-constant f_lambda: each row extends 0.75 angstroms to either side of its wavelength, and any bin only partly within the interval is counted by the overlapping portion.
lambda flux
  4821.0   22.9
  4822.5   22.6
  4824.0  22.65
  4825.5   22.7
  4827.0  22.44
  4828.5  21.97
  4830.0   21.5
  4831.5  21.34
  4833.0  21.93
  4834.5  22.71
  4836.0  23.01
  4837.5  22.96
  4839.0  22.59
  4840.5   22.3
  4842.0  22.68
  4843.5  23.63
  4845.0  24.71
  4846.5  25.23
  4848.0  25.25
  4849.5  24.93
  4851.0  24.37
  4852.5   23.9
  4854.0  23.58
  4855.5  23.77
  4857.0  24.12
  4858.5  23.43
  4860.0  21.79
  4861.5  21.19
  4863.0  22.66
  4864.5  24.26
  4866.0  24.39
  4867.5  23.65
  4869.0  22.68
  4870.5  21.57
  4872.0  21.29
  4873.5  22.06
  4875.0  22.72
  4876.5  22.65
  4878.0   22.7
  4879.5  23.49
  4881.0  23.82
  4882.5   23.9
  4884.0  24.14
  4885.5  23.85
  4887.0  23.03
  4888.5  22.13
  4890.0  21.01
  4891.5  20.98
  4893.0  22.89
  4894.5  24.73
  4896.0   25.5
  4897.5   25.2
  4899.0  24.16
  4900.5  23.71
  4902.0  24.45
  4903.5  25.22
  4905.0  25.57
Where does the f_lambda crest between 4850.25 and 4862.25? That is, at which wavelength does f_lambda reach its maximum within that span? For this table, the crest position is 4851.0 angstroms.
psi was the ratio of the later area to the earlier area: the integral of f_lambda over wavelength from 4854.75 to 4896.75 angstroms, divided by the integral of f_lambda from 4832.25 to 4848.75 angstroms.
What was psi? 2.5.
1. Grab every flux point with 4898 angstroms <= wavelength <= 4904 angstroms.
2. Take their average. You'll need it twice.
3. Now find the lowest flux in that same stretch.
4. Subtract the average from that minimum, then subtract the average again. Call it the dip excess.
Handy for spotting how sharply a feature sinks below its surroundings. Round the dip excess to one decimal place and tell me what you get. -25.1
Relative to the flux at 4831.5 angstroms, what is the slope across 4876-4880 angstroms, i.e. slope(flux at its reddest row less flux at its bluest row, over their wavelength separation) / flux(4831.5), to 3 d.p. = 0.013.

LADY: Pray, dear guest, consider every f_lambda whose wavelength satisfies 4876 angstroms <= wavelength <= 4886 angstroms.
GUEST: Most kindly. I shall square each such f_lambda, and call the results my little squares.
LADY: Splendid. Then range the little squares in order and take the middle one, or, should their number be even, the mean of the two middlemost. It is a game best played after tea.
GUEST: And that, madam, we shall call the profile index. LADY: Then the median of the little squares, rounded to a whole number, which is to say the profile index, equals 567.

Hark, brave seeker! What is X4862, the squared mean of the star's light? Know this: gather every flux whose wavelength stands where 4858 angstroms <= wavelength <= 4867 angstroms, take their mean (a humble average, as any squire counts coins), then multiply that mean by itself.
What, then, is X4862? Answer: 527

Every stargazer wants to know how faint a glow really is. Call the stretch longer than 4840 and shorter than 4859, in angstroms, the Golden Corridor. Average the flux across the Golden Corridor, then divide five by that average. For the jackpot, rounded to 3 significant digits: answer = 0.208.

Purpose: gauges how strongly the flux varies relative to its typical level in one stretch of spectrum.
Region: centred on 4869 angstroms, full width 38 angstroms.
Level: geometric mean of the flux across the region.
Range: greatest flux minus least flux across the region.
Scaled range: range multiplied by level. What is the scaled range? 74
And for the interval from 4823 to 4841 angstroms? 37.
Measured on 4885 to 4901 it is 105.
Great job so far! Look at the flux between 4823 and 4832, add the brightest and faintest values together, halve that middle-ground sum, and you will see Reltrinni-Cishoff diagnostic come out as 22.0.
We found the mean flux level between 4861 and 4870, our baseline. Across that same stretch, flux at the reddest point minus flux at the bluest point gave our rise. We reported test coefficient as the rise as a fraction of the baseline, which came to 0.06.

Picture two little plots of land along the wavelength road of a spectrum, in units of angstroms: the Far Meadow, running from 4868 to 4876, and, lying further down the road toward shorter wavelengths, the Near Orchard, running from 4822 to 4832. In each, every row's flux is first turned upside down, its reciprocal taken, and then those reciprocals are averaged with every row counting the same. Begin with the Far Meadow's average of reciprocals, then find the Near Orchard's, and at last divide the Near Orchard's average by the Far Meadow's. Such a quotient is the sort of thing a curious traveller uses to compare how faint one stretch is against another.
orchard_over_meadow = 1.00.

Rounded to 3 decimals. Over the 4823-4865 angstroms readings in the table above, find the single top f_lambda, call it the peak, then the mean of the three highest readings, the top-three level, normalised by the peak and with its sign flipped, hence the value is -0.996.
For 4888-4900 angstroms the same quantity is -0.986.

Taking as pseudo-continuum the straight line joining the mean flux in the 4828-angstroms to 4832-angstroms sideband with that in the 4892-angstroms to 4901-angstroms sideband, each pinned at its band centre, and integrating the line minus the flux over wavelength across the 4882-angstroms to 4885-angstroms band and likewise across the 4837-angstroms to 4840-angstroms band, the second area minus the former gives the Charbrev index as -2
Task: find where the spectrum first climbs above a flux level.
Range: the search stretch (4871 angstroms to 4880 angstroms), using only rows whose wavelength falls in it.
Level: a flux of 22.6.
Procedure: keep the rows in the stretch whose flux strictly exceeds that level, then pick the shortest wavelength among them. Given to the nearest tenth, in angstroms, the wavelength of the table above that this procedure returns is 4875.0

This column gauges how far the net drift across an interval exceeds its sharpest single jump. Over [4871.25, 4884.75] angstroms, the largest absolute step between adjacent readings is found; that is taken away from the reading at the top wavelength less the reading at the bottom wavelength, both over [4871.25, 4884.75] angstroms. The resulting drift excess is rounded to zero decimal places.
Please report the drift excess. 2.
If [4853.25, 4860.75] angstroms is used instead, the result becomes -3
